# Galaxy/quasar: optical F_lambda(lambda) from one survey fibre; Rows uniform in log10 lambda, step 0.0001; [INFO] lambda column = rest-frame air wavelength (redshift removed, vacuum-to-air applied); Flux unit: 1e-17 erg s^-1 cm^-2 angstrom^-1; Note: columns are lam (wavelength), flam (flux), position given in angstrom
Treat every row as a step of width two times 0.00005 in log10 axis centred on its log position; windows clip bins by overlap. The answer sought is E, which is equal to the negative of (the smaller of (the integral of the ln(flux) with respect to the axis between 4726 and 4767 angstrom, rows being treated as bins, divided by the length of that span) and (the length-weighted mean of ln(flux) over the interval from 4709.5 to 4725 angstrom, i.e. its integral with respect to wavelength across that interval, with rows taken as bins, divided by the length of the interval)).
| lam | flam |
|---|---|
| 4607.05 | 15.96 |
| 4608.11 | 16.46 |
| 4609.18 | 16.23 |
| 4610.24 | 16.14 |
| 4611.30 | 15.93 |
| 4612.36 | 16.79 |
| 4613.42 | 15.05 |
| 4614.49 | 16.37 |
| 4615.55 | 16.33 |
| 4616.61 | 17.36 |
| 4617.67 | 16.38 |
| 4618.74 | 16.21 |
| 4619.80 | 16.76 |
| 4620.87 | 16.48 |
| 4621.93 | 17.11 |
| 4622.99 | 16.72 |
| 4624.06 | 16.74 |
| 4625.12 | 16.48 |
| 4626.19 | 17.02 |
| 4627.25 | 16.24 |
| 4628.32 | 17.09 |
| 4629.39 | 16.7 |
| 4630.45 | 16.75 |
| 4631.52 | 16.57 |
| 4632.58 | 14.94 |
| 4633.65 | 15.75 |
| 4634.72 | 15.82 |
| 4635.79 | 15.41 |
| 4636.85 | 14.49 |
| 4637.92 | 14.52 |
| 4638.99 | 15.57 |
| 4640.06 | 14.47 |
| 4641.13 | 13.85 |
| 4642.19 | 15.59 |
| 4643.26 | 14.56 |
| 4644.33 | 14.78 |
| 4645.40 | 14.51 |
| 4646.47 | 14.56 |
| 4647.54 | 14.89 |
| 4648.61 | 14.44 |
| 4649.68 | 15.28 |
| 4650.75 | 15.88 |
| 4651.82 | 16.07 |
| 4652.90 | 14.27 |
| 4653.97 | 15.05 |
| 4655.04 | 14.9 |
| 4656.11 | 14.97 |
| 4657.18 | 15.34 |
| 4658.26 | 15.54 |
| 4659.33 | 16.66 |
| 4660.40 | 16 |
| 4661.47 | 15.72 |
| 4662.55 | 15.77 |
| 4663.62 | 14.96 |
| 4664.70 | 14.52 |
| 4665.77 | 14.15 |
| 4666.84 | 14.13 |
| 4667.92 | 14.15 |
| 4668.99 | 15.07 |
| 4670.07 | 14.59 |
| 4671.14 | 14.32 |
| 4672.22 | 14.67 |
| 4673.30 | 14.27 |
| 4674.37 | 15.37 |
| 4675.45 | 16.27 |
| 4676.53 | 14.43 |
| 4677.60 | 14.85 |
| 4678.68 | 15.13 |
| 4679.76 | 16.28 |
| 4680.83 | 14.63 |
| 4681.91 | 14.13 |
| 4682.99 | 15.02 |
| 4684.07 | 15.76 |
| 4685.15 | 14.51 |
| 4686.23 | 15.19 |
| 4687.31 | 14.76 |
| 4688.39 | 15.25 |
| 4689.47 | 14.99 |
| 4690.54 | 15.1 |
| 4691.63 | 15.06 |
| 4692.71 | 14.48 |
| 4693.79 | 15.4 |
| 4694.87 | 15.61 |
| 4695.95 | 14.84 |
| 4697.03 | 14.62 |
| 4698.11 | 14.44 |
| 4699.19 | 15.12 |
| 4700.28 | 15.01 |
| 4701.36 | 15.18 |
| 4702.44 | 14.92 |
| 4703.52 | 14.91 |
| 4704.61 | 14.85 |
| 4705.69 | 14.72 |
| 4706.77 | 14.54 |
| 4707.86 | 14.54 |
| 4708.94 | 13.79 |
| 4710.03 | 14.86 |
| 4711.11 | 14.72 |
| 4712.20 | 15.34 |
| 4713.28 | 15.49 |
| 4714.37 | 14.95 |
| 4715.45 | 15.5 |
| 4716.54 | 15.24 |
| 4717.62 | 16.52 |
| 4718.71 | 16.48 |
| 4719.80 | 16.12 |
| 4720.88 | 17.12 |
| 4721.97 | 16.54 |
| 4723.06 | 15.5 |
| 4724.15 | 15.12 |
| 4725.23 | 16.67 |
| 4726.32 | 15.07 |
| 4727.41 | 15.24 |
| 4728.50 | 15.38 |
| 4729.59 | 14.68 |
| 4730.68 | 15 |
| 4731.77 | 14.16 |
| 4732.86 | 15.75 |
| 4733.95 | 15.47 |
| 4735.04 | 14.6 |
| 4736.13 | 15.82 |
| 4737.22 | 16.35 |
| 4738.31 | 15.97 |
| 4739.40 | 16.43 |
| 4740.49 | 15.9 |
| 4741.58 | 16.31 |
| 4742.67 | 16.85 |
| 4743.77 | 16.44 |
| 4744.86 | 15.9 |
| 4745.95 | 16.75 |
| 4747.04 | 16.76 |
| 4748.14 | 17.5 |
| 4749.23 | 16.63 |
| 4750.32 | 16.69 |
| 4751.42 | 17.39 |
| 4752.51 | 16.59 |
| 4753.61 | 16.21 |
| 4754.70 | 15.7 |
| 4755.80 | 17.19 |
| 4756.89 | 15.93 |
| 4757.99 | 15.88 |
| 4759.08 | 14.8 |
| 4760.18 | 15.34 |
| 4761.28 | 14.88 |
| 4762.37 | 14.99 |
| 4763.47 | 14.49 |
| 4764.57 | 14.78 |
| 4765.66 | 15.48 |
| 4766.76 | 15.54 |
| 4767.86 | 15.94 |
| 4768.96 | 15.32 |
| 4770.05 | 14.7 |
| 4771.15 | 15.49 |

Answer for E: -2.75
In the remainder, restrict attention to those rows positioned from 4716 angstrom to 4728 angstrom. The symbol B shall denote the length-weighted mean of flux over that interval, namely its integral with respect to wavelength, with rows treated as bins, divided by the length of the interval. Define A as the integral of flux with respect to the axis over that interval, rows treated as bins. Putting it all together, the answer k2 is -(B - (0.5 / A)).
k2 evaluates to -16.0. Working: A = 192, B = 15.97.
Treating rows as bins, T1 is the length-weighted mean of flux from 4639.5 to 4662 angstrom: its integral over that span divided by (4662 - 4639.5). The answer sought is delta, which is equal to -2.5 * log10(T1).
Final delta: -2.95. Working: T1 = 15.1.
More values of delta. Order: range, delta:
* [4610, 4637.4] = -3.03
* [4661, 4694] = -2.93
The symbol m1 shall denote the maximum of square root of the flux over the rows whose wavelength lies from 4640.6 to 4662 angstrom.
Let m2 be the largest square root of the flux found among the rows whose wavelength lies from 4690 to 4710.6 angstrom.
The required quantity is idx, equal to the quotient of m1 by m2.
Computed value 1.03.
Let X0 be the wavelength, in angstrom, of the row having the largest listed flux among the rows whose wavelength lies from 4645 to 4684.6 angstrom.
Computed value 4659.33 angstrom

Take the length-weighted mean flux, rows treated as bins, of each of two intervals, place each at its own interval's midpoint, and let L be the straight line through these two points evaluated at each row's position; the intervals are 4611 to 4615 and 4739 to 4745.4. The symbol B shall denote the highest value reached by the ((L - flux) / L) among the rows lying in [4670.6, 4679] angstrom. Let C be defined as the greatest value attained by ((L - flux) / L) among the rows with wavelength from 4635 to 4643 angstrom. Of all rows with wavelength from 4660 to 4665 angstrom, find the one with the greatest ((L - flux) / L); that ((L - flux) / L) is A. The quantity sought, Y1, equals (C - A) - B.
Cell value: -0.08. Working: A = 0.10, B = 0.12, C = 0.14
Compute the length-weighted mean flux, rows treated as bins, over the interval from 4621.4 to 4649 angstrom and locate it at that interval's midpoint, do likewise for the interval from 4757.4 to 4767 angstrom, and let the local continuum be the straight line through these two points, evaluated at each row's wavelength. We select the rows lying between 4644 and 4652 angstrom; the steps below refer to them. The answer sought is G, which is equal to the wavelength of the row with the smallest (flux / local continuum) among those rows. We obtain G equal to 4648.61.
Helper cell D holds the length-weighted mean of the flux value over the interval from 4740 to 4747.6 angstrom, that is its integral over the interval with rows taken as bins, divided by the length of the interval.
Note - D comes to 16.4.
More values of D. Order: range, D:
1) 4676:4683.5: 14.9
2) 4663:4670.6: 14.5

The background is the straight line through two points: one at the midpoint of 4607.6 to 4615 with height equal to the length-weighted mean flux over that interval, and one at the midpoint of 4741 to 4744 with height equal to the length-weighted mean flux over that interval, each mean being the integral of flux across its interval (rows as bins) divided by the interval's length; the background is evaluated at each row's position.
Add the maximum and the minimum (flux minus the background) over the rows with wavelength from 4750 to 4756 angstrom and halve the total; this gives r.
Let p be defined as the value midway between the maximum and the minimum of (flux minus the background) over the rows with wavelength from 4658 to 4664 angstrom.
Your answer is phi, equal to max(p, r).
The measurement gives 0.0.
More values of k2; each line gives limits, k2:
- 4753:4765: -15.5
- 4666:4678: -14.7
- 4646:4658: -15.1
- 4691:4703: -15.0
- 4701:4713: -14.8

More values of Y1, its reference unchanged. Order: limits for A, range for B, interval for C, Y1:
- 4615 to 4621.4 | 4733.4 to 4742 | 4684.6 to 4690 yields 0.01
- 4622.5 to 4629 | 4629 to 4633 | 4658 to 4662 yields -0.02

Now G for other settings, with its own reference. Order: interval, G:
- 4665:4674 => 4666.84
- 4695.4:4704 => 4698.11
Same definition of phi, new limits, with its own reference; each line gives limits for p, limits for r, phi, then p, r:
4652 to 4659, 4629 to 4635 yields -0.3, -1.3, -0.3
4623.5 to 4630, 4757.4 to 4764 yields 0.5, 0.5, -1.4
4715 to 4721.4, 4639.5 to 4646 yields -0.3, -0.3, -1.5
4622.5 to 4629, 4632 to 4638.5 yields 0.5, 0.5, -1.0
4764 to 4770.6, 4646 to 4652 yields -1.0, -1.3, -1.0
